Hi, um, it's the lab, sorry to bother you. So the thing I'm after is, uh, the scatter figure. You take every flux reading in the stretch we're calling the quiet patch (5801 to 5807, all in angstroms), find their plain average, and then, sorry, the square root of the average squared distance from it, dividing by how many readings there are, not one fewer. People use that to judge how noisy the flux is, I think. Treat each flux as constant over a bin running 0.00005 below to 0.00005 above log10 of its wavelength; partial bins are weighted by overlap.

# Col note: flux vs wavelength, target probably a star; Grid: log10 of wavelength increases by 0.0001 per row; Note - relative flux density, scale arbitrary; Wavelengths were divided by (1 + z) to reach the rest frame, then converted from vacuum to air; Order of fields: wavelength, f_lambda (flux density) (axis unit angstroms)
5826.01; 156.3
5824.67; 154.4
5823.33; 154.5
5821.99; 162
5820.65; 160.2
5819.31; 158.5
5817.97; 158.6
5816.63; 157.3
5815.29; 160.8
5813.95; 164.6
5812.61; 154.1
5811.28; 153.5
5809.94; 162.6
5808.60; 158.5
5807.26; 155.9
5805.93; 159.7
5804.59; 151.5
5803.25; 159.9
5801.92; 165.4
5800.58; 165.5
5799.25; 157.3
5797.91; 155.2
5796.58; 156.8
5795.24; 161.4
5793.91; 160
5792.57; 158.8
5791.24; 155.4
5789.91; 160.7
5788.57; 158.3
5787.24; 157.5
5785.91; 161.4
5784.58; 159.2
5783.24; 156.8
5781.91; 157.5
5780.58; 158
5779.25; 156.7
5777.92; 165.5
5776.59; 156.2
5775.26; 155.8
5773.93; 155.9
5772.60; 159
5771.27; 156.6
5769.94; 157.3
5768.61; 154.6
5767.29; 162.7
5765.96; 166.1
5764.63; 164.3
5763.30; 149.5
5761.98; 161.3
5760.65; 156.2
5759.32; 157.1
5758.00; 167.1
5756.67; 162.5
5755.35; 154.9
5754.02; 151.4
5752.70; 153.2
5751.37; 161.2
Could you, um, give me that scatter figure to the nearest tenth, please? 5.0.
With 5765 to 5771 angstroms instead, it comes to 4.5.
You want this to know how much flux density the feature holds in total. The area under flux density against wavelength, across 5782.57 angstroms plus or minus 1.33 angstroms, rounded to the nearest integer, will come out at 418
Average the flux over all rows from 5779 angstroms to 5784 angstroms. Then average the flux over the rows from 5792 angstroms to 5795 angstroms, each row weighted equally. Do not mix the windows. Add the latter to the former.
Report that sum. 317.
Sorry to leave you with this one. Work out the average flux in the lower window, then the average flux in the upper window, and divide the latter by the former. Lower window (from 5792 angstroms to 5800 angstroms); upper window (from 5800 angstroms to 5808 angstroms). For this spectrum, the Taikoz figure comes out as 1.01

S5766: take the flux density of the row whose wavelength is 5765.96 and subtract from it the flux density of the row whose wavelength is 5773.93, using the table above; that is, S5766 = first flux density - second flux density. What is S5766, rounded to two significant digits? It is 10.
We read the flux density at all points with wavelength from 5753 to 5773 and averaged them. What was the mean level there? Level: 159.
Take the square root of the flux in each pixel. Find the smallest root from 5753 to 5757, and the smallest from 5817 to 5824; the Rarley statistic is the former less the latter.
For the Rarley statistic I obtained -0.13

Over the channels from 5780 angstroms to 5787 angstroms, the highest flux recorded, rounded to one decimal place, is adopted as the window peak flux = 161.4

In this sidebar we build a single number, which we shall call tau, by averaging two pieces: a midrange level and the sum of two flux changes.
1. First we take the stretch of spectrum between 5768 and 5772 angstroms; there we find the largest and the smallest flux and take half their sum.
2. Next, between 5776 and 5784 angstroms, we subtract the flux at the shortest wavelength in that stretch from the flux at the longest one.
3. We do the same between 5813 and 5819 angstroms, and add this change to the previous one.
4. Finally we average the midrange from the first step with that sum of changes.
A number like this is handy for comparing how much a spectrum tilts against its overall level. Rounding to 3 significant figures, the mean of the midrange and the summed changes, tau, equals 75.3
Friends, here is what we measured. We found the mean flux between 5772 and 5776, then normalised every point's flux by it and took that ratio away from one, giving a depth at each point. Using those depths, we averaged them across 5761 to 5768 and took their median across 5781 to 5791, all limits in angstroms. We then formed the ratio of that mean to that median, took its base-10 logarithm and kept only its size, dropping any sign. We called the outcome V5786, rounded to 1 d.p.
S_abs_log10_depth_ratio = 0.4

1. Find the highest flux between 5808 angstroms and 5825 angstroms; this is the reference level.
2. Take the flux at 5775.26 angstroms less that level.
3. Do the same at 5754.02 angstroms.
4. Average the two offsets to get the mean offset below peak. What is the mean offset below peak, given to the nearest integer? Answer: -11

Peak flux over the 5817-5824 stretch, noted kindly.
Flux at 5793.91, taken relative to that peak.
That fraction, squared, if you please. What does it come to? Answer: 0.98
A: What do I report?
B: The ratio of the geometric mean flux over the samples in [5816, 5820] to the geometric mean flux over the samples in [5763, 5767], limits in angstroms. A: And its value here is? 0.99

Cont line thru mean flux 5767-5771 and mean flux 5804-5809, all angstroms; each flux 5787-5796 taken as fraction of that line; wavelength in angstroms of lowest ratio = 5791.24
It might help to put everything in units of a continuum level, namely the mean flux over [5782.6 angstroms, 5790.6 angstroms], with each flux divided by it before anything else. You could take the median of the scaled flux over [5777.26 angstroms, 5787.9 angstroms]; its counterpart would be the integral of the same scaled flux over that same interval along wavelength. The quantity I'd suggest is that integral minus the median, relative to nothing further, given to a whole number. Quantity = 10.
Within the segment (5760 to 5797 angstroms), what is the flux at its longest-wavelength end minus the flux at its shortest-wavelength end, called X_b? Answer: 1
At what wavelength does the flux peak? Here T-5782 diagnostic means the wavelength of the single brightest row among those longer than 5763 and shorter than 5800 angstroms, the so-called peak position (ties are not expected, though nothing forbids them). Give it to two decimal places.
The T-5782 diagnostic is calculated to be 5765.96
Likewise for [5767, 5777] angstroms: 5767.29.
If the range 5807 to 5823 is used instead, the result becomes 5813.95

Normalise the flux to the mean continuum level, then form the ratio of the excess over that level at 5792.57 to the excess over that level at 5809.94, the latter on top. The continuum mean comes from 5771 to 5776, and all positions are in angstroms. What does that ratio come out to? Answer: 2.9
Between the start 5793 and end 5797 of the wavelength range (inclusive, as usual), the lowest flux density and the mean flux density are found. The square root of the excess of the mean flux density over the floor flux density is 1.6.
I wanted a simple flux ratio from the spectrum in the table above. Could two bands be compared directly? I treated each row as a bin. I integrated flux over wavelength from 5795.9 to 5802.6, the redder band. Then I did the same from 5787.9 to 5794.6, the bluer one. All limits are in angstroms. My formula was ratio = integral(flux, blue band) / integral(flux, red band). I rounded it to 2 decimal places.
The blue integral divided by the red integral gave 0.99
